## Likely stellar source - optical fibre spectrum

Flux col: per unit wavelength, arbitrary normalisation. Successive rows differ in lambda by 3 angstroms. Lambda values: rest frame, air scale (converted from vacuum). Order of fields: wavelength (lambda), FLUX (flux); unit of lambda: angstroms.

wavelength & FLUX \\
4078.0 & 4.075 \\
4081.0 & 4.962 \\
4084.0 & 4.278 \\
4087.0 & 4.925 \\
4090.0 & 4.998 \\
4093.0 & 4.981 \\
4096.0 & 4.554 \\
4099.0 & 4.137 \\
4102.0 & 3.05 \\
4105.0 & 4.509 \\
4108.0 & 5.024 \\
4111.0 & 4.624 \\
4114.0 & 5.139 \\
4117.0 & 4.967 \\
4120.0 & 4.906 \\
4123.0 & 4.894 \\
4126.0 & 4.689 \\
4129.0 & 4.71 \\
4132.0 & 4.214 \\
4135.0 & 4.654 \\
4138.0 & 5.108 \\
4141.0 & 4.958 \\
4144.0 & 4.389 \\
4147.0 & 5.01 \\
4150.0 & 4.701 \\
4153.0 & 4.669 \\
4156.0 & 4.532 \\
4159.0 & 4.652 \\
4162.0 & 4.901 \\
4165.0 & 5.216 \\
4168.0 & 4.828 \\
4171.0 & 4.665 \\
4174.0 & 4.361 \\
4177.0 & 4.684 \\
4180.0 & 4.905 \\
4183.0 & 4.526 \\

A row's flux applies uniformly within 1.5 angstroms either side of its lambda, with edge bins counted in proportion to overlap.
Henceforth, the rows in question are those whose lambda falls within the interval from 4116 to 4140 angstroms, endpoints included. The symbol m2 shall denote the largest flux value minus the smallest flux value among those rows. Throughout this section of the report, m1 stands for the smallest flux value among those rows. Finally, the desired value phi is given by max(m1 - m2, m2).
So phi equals 3.3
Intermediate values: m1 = 4.214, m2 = 0.9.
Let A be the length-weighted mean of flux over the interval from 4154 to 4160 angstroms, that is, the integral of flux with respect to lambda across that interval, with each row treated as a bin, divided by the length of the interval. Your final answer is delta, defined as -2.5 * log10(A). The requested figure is -1.66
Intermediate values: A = 4.59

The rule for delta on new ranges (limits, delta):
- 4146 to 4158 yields -1.68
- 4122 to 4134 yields -1.66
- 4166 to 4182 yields -1.68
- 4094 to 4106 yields -1.53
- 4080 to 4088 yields -1.68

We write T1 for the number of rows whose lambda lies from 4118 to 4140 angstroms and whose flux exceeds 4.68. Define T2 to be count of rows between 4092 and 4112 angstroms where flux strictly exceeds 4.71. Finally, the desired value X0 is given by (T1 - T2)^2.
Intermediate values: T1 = 5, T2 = 2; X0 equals 9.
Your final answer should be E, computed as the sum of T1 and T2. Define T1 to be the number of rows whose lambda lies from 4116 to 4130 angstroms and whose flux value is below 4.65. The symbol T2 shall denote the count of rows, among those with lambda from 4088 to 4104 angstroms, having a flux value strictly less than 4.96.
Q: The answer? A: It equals 3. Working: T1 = 0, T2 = 3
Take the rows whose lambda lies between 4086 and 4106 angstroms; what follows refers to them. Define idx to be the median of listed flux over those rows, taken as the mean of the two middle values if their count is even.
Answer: 4.55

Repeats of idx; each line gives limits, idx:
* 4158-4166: 4.90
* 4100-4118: 4.80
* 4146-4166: 4.70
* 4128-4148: 4.71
